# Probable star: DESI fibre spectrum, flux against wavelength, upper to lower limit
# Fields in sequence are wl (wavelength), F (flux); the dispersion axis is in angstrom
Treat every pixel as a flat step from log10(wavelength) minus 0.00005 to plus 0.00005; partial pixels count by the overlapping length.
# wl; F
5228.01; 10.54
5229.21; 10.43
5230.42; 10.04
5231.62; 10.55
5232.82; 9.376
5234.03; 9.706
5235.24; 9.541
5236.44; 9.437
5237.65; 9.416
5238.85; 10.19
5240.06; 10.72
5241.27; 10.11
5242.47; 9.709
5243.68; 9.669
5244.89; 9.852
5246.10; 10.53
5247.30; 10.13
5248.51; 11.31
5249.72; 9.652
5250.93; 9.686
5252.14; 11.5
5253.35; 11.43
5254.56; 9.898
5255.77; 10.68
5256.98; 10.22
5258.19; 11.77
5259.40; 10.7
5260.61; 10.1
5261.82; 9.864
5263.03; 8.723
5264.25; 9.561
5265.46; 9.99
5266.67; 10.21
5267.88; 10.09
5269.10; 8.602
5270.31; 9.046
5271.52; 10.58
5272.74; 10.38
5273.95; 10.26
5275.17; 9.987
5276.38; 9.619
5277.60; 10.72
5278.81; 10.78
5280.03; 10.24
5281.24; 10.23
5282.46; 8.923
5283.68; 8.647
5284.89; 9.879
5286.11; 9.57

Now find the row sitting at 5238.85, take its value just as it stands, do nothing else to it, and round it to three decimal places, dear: 10.190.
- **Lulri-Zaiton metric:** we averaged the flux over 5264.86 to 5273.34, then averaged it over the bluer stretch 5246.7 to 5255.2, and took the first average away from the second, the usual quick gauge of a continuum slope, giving 0.7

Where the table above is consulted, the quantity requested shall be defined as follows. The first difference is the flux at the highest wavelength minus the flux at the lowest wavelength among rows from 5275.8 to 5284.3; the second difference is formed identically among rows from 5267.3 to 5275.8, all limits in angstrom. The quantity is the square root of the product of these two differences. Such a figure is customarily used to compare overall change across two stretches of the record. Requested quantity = 0.32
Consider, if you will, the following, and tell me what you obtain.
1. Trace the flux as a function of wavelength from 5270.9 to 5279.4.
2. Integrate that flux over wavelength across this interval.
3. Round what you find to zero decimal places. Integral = 88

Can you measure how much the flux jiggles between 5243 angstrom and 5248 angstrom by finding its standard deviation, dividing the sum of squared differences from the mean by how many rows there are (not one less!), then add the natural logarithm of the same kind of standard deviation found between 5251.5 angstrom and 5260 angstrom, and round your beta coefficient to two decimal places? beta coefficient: -0.11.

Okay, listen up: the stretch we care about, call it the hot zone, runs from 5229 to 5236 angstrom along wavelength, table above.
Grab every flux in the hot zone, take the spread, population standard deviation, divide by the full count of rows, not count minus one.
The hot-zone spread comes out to 0.44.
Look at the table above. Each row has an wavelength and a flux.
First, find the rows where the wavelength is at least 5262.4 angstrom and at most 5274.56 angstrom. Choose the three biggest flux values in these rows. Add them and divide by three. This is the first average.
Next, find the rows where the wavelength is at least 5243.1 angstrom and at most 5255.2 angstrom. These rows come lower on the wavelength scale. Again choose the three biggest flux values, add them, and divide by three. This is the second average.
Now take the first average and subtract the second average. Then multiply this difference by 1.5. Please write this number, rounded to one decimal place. -1.5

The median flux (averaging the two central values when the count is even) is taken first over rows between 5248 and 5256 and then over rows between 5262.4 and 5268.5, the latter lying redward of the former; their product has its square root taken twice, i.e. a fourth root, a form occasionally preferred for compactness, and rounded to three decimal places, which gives 3.214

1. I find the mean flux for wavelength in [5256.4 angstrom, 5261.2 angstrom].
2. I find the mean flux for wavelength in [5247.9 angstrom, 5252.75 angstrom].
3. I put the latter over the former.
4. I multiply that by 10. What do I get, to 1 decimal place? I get 9.8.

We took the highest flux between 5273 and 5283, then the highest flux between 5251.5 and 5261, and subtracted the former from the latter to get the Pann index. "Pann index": 1.0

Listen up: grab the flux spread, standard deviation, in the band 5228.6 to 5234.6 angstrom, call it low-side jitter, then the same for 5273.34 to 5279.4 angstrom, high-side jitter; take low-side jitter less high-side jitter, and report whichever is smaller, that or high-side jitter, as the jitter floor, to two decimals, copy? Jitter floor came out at 0.00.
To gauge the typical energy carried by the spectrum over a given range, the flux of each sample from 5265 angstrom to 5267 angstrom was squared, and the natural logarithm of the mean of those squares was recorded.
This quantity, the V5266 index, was 4.63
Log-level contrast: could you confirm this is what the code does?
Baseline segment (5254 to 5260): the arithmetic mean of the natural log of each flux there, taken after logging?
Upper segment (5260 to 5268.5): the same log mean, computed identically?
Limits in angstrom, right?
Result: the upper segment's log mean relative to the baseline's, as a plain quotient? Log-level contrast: 0.96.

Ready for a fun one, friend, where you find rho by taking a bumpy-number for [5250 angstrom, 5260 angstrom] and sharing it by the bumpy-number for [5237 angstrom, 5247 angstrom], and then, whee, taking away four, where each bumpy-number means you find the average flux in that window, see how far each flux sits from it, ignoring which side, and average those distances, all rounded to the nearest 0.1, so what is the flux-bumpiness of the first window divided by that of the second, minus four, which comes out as -2.3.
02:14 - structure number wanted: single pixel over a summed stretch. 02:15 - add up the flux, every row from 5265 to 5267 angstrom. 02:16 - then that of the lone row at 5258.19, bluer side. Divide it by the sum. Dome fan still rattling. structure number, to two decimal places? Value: 0.58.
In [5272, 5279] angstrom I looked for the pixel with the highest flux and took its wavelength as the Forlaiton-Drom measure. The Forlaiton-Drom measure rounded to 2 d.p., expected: 5278.81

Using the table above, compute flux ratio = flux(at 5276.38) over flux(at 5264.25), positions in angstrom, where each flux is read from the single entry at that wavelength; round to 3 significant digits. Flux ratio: 1.01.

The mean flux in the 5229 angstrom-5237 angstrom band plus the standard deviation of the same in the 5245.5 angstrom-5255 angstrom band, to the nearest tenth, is 10.6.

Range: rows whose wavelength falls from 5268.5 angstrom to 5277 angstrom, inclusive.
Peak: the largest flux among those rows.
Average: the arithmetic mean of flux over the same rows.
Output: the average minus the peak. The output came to -0.80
